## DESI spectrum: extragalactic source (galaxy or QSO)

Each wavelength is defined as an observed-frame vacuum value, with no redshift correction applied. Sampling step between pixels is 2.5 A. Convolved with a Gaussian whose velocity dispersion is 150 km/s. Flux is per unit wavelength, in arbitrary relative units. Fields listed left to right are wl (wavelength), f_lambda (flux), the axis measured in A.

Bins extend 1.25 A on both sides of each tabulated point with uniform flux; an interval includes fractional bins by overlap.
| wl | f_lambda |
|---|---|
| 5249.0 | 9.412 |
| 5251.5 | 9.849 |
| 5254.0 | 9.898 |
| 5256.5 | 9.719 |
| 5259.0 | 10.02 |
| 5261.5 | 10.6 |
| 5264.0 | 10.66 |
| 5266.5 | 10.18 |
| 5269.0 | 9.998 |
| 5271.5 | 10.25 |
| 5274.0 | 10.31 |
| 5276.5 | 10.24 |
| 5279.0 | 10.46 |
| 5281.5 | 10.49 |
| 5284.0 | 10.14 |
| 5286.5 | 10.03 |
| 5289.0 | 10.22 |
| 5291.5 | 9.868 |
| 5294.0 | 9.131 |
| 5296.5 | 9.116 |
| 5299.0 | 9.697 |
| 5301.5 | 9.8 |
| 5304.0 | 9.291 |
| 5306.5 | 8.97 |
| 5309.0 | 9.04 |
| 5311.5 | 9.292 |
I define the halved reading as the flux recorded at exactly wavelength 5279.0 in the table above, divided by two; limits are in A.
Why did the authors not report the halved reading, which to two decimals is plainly 5.23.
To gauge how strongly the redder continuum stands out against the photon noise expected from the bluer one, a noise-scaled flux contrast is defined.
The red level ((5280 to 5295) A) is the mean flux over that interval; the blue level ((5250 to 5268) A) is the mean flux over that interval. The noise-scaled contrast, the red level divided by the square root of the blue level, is 3.14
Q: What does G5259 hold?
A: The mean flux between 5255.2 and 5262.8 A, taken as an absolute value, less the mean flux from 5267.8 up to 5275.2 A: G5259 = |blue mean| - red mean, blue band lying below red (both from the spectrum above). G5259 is -0.1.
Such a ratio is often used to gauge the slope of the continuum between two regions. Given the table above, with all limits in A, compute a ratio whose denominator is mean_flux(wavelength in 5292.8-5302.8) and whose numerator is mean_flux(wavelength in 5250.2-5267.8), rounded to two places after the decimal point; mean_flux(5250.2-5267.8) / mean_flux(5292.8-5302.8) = 1.07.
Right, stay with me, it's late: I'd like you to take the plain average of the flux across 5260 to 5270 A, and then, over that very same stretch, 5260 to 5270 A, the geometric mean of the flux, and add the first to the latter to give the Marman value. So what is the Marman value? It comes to 20.7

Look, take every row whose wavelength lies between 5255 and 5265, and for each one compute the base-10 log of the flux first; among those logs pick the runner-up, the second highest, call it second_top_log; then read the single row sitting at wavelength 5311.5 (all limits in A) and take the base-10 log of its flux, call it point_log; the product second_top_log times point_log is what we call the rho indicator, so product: 0.99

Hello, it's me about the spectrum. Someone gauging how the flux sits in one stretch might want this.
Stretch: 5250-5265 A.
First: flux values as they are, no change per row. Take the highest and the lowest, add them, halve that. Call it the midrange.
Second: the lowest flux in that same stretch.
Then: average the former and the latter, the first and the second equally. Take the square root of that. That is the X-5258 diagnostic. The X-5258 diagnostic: 3.16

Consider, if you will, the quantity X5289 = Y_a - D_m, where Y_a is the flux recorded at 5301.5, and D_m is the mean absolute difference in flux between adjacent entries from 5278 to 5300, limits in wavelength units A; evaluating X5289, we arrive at 9.5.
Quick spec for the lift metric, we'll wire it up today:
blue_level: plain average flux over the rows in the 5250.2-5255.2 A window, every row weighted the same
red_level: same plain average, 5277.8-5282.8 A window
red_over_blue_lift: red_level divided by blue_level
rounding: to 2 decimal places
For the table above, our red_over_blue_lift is 1.06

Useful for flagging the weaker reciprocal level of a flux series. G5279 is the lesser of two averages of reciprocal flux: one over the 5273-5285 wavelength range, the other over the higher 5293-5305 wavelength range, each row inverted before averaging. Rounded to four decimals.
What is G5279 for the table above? 0.0968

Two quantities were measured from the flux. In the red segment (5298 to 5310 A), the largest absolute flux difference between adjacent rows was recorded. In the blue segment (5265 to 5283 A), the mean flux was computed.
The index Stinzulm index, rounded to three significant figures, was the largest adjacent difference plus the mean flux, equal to 10.8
